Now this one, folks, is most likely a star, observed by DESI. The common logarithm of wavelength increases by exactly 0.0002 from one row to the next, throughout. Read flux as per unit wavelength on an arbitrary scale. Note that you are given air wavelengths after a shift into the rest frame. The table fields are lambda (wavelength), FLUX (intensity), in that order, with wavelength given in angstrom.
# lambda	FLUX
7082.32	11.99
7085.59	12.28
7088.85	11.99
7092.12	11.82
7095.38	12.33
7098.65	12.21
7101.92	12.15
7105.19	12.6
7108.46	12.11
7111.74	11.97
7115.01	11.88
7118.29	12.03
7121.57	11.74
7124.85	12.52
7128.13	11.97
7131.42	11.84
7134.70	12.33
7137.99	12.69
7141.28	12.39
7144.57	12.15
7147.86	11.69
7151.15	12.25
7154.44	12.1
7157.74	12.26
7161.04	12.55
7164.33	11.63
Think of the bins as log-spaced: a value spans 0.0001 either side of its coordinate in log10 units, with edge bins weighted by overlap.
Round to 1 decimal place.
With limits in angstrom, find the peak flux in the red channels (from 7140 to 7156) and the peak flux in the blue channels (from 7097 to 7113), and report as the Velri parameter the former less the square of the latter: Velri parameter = -146.4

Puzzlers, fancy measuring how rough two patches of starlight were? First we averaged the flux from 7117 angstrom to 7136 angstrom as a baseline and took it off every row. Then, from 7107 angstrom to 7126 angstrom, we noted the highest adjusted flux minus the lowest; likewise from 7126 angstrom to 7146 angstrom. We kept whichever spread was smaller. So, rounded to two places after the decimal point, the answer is 0.78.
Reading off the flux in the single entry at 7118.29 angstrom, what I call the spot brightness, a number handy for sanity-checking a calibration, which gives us 12.03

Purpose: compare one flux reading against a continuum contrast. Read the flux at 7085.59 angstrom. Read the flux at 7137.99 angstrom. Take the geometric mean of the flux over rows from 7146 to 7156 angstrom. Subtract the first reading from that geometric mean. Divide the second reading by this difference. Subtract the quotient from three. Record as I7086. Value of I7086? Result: 50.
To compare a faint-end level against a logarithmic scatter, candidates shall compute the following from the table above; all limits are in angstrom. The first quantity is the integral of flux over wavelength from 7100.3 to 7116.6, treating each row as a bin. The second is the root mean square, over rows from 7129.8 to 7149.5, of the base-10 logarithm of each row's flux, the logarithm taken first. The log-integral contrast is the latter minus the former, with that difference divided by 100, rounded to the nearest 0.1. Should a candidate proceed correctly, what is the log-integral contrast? -2.0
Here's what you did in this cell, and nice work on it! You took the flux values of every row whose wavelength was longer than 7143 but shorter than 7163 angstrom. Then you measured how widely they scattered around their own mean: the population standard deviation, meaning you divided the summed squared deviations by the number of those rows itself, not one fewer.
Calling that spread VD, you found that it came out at 0.26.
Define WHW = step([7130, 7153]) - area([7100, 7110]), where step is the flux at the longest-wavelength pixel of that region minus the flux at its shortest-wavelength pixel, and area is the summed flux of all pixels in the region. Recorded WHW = -36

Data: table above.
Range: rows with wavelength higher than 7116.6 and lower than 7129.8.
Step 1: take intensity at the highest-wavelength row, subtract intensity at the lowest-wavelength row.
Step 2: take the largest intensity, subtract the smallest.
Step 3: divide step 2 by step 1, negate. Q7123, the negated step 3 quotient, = 13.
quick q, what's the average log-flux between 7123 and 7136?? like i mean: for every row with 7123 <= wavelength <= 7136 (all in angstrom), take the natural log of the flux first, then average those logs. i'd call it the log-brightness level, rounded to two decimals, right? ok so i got 2.50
